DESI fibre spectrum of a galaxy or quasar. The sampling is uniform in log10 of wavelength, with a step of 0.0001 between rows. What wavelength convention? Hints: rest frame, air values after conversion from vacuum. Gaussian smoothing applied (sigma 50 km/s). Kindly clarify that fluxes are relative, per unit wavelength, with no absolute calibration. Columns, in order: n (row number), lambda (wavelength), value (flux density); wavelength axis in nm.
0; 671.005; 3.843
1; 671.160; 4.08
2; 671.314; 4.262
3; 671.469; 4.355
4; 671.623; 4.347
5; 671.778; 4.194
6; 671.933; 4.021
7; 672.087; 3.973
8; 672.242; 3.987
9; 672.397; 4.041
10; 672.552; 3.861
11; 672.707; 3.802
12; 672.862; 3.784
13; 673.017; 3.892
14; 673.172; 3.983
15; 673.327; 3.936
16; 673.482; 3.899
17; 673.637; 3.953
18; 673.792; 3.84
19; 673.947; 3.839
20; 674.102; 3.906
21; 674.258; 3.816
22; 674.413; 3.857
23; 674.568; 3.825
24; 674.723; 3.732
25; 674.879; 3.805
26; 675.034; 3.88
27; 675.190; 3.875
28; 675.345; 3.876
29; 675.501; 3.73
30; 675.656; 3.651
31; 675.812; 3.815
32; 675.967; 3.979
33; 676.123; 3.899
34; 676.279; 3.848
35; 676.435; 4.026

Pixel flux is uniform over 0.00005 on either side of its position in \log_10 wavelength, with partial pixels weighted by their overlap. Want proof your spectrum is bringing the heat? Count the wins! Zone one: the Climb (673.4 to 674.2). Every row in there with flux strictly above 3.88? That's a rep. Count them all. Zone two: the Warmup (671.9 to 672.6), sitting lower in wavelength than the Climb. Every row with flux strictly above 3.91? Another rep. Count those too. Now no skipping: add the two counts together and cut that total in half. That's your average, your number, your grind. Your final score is 3.5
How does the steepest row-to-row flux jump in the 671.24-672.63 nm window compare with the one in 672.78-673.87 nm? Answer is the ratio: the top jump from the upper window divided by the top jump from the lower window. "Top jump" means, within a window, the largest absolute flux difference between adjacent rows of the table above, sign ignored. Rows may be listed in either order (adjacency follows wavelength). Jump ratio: 0.6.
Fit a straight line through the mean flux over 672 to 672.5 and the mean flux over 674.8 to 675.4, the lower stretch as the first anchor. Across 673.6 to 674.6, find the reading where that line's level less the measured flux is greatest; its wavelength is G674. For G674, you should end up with 674.258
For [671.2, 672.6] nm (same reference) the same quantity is 672.552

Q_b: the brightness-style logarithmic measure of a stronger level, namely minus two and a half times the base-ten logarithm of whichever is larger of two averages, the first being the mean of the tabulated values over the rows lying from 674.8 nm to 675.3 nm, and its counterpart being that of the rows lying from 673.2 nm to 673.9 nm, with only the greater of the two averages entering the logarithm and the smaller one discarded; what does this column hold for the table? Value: -1.48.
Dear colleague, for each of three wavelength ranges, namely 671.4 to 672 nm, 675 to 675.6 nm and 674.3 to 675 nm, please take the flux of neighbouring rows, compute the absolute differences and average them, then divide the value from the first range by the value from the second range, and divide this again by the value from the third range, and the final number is 33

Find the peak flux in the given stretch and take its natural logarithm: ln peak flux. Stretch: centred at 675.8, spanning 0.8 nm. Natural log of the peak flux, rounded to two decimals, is 1.38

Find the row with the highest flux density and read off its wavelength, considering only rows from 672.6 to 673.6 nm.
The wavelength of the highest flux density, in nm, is 673.172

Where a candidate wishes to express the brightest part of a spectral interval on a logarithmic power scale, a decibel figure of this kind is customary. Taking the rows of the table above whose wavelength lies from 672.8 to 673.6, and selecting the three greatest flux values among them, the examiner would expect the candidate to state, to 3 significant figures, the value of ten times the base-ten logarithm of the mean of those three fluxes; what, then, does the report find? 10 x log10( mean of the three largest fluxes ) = 5.95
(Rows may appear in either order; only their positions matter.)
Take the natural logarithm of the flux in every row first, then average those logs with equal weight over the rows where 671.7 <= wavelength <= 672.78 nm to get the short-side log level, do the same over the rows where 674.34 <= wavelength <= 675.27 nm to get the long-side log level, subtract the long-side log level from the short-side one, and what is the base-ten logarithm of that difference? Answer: -1.4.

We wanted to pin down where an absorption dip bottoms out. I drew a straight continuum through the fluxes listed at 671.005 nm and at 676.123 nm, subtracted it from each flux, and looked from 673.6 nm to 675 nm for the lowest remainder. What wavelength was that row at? 674.723 nm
